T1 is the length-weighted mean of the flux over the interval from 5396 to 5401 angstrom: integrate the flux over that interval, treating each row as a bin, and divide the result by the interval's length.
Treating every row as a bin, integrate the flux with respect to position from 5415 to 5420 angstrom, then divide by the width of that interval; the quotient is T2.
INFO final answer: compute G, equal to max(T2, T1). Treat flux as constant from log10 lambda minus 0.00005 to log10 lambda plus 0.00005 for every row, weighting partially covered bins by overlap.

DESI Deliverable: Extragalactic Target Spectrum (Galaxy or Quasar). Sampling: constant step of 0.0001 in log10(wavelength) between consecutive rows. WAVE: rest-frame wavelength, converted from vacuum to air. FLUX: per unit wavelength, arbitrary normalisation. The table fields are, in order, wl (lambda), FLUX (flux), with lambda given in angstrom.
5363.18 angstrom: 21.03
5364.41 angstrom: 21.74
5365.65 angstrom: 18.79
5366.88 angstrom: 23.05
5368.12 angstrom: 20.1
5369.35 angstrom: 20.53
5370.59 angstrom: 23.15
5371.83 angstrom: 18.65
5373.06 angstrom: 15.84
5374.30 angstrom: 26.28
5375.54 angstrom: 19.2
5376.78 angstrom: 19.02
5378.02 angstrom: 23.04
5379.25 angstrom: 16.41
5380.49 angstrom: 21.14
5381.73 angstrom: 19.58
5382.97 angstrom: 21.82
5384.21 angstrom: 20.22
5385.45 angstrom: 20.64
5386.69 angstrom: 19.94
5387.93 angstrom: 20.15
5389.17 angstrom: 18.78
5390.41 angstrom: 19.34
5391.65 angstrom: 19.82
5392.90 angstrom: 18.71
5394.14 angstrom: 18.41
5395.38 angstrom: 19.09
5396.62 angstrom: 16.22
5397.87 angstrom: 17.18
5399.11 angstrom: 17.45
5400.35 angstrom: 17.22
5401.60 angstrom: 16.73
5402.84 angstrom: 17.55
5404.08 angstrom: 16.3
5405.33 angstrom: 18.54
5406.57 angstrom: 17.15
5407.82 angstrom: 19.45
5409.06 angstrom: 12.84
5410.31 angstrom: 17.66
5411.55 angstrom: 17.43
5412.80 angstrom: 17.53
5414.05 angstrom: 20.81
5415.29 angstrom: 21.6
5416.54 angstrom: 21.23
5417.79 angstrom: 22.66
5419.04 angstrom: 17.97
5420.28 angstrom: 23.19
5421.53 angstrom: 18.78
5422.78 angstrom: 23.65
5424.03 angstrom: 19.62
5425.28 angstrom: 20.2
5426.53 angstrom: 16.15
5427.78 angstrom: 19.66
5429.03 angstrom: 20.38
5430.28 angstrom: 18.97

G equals 21.0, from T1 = 17.0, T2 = 21.0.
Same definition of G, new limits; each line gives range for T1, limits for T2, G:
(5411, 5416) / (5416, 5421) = 21.2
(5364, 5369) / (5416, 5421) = 21.2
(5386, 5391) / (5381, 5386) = 20.6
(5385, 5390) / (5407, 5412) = 19.8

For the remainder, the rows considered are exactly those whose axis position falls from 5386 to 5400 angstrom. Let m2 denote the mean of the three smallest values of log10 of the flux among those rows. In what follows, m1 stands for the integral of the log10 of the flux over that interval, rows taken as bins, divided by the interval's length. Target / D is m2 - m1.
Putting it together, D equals -0.040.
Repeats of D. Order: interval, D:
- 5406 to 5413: -0.031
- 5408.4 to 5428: -0.098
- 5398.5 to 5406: -0.014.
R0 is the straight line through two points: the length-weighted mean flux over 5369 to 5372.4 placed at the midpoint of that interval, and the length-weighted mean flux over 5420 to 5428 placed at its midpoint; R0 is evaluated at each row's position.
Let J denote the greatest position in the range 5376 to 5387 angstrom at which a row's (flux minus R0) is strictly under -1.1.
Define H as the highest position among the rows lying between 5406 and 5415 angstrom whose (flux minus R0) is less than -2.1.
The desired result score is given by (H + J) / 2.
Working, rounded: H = 5412.80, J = 5379.25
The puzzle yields 5396.0 angstrom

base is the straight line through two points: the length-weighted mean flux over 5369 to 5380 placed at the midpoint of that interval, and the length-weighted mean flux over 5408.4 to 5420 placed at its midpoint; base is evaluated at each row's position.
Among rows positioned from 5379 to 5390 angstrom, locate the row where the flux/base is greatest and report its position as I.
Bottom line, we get 5382.97 angstrom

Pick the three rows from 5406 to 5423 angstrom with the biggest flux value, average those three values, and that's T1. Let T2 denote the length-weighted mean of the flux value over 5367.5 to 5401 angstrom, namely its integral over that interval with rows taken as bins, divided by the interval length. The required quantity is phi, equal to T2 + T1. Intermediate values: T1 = 23.2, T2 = 19.5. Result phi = 43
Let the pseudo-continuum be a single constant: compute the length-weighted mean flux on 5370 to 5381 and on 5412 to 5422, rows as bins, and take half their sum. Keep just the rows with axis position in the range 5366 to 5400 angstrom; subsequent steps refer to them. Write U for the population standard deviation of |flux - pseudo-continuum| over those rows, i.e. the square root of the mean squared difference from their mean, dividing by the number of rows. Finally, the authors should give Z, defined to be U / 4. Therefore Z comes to 0.37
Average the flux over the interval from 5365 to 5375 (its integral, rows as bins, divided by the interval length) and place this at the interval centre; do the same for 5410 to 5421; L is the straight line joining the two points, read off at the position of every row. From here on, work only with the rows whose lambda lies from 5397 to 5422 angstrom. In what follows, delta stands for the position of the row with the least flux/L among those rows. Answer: 5409.06 angstrom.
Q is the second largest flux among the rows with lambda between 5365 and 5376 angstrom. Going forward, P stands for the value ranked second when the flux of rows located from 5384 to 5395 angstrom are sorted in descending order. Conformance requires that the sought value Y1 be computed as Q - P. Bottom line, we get 2.9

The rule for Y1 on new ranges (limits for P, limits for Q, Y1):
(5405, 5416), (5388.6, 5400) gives -1.5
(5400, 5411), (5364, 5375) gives 4.6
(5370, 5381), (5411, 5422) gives -0.5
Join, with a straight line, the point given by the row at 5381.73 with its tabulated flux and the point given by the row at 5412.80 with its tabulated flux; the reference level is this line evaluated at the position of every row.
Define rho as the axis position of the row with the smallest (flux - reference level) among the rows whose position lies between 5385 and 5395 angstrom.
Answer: 5394.14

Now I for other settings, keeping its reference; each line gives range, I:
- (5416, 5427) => 5422.78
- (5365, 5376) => 5374.30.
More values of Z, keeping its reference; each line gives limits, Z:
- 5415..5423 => 0.20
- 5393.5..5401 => 0.23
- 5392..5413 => 0.36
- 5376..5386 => 0.30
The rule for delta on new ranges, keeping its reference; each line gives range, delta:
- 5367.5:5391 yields 5373.06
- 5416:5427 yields 5426.53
